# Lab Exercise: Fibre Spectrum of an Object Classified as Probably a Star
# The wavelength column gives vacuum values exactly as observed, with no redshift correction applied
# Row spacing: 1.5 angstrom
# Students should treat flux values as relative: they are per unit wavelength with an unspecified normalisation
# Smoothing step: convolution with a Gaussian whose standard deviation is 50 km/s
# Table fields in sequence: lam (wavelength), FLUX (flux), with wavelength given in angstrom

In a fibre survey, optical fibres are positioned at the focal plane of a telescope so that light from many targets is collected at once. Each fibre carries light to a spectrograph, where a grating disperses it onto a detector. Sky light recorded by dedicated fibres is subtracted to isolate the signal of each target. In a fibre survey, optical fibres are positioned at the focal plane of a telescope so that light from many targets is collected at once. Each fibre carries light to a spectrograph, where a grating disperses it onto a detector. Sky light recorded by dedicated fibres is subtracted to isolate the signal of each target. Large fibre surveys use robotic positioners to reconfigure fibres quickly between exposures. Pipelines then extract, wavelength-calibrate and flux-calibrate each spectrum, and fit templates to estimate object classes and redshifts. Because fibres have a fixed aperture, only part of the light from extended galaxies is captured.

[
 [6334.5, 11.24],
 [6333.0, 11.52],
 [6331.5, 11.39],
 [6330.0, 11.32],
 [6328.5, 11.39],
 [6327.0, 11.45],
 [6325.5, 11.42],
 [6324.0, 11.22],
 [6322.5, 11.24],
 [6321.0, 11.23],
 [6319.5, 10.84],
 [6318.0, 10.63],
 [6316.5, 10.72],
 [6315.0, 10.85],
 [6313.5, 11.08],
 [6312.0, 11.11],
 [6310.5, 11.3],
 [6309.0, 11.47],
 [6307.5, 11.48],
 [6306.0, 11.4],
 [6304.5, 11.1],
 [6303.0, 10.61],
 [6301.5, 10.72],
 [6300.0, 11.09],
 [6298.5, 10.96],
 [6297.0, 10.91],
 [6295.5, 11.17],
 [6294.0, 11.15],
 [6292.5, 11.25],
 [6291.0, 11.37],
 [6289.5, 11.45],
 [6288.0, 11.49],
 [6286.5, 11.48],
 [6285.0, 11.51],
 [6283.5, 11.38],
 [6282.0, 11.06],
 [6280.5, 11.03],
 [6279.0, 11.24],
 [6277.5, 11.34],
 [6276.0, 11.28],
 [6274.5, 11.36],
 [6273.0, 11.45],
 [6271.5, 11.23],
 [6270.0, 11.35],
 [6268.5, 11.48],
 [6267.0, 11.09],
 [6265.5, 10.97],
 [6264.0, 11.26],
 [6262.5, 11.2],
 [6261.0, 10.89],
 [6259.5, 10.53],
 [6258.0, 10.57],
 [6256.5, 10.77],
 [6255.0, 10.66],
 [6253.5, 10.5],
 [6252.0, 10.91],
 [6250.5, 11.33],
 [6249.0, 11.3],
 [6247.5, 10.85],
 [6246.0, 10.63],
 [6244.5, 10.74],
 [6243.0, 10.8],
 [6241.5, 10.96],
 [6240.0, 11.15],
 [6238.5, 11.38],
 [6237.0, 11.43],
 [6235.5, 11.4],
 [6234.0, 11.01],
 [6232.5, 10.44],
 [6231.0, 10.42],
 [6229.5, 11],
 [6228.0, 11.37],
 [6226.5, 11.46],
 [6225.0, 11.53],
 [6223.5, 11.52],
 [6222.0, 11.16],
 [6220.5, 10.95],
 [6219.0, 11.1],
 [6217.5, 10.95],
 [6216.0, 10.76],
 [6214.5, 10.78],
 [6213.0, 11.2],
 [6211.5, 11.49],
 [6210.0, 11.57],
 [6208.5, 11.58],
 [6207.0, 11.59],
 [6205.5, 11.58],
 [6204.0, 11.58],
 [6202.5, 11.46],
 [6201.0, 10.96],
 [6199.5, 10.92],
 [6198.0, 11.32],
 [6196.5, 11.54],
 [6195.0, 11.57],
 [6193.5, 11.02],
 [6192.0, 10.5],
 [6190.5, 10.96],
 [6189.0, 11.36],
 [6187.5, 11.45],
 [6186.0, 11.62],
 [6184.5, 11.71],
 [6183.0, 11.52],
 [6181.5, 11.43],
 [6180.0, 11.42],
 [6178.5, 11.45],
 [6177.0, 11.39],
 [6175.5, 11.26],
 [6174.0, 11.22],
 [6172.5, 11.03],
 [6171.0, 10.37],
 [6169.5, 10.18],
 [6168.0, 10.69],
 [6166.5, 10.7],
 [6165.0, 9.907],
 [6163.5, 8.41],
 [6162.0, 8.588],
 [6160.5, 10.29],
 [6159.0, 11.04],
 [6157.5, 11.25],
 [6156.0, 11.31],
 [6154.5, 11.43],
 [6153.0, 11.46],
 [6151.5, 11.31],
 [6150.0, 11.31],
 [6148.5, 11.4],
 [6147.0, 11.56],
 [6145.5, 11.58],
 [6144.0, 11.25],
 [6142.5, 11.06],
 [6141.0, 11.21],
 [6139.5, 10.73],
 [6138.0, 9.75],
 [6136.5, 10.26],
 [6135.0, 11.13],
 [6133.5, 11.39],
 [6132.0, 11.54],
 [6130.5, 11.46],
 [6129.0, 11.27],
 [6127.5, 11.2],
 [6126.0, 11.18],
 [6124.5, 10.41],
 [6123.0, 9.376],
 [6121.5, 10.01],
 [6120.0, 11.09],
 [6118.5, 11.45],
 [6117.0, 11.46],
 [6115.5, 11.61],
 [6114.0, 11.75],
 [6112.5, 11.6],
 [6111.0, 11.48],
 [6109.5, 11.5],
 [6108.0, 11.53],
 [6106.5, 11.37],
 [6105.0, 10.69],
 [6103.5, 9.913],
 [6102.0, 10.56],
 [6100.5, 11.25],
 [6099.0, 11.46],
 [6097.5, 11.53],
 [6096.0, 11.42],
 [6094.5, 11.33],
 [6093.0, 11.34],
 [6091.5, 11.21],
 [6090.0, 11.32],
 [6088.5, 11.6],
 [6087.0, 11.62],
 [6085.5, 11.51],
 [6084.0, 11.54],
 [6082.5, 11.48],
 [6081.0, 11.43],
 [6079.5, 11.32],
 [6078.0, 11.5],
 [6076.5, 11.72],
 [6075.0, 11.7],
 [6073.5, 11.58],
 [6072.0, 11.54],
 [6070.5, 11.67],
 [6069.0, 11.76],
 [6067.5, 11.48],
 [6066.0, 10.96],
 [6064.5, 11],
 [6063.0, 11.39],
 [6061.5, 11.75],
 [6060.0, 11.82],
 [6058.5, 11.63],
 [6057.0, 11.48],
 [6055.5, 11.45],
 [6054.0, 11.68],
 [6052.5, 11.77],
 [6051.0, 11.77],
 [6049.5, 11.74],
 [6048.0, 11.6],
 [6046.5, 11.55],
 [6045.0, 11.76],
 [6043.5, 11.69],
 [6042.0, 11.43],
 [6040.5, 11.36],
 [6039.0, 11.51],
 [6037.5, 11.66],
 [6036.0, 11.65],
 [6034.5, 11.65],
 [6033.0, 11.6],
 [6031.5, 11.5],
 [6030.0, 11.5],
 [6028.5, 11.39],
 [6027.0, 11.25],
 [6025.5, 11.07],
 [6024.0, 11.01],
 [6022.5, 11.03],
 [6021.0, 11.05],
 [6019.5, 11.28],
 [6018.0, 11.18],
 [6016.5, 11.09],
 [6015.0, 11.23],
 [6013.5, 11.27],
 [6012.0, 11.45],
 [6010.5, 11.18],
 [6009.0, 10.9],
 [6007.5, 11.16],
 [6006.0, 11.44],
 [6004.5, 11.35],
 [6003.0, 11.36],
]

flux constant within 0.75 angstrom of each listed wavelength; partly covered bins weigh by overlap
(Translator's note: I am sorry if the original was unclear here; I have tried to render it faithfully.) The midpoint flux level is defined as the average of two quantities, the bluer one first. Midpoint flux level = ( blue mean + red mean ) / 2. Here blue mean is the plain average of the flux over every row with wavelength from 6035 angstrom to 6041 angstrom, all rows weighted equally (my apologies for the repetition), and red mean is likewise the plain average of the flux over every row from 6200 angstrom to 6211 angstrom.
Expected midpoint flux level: 11.51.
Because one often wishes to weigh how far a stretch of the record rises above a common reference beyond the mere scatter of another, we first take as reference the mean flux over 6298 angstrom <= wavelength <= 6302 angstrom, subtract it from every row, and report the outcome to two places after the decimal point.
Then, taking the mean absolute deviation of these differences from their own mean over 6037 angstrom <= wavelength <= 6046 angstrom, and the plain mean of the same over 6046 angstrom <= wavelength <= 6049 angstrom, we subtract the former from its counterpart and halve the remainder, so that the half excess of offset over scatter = 0.26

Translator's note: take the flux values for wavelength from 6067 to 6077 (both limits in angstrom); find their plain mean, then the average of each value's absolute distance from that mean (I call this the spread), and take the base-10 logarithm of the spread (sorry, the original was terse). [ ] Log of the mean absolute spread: -1.1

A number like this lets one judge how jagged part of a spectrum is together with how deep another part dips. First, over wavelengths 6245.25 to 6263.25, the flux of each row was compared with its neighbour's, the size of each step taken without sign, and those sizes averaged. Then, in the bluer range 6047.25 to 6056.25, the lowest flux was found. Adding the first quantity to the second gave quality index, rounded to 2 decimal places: 11.70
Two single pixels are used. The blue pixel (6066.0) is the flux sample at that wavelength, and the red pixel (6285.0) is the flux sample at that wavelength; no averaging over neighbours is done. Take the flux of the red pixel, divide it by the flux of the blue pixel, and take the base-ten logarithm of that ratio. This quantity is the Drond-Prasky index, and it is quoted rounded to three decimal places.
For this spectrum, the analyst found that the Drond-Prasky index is 0.021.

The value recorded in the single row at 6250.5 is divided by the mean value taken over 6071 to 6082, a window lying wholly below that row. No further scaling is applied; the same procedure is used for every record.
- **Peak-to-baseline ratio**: 0.98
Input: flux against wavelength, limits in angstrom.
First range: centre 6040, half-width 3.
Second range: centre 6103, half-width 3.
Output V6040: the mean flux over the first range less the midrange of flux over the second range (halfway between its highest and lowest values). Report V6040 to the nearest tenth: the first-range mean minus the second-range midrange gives 0.9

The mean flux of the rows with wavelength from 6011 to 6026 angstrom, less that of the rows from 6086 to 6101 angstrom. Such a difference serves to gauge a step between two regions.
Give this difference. -0.24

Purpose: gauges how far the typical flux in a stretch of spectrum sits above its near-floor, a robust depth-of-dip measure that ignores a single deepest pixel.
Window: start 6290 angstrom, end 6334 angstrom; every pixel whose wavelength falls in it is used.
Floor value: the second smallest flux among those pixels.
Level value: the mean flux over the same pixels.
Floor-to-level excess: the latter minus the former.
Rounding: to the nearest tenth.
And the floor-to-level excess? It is 0.5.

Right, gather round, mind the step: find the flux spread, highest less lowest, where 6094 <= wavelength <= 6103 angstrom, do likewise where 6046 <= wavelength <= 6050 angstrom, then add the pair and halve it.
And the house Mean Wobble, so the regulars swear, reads 0.6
